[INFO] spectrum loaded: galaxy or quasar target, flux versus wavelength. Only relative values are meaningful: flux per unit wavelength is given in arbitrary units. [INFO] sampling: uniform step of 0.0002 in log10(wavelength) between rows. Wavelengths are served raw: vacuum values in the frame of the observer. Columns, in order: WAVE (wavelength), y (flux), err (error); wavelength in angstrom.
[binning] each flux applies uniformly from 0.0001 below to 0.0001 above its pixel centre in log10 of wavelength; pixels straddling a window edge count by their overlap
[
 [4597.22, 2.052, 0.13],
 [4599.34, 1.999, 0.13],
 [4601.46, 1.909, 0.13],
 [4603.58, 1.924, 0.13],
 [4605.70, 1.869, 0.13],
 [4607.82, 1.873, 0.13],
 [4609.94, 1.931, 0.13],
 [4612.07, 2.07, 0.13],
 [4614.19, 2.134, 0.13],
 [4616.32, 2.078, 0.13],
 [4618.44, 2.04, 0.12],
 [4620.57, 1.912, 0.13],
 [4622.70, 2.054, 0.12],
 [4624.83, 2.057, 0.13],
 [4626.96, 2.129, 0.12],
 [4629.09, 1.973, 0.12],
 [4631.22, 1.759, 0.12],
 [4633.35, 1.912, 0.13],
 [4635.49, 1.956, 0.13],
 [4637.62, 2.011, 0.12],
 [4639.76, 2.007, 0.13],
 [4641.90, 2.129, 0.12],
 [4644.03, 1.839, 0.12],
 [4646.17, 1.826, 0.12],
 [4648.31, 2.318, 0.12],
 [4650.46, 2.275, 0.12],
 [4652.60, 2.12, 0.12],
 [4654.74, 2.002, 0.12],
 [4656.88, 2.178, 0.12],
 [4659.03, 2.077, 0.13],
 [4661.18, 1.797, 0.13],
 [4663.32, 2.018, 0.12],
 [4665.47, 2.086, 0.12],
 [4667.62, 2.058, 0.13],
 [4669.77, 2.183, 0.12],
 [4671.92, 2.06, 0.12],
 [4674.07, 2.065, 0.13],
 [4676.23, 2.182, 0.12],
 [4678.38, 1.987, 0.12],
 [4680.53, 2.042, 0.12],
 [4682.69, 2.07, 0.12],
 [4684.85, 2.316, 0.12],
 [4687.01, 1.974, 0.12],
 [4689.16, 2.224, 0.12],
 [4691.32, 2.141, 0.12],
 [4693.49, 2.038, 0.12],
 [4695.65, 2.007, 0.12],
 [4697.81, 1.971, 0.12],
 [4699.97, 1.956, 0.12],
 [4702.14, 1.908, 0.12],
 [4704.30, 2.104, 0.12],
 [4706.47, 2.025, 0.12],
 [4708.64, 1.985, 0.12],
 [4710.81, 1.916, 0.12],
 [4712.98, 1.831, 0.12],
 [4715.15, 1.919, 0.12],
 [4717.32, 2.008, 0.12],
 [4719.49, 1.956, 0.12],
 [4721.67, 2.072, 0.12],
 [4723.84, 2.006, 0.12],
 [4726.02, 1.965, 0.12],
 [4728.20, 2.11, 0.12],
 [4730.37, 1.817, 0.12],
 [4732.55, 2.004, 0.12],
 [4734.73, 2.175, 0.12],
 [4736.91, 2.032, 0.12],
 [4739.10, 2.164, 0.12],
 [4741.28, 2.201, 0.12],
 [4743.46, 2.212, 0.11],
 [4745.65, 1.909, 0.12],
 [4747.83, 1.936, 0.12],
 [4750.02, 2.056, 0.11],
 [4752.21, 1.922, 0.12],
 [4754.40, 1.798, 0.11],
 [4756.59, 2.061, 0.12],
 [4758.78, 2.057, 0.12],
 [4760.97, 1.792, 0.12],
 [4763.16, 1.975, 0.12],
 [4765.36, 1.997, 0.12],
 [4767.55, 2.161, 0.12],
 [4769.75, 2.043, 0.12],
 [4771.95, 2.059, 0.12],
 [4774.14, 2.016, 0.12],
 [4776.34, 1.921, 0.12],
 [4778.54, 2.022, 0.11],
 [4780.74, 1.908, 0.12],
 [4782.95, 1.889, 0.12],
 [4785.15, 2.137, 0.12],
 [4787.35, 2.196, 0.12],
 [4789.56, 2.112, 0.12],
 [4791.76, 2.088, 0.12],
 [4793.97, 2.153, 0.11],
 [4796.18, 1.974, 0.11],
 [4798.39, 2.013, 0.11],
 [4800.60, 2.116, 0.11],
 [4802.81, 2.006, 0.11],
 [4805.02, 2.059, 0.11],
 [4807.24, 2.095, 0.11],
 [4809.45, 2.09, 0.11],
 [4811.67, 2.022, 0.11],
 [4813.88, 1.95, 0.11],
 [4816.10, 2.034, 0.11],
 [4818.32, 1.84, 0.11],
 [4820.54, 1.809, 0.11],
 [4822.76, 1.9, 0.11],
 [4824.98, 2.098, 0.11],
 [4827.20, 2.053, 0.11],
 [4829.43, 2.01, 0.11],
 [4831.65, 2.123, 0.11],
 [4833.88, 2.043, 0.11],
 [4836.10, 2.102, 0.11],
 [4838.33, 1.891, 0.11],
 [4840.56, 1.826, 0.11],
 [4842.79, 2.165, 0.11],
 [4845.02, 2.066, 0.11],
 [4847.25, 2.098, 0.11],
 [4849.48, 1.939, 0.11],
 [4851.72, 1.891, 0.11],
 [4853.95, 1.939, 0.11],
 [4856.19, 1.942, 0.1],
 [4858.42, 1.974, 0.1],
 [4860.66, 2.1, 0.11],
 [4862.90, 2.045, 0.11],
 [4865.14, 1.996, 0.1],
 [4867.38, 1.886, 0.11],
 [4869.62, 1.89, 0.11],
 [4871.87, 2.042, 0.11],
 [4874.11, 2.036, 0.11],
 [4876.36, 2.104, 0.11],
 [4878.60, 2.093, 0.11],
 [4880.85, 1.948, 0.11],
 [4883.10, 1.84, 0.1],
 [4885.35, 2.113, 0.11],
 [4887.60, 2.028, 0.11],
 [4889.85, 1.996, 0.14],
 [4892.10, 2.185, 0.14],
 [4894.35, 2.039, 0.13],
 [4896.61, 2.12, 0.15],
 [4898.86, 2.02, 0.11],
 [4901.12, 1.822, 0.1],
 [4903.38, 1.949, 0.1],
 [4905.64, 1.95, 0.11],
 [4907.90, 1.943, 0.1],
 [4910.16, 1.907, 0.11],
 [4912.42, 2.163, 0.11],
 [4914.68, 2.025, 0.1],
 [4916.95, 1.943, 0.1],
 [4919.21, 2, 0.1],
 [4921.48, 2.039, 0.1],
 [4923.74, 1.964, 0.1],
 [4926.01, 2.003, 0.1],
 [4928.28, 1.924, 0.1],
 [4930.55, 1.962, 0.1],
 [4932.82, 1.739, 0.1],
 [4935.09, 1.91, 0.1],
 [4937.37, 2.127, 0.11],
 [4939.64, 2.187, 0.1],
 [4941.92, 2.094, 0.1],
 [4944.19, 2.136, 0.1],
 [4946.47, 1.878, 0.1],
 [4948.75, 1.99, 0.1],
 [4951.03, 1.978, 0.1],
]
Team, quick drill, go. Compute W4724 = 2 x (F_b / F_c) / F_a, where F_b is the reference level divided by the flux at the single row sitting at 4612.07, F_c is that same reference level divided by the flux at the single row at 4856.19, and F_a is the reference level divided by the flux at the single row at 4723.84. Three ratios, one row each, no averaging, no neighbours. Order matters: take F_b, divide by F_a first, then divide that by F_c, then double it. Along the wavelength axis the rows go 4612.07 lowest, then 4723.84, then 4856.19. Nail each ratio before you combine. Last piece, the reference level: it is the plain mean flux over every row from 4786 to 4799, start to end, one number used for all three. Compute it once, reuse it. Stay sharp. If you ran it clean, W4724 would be 1.80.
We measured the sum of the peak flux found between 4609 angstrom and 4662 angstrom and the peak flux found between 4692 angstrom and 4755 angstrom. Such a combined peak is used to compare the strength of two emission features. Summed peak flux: 4.53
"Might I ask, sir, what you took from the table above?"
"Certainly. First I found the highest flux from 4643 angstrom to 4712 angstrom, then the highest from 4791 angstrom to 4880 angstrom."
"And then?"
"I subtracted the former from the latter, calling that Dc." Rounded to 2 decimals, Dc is -0.15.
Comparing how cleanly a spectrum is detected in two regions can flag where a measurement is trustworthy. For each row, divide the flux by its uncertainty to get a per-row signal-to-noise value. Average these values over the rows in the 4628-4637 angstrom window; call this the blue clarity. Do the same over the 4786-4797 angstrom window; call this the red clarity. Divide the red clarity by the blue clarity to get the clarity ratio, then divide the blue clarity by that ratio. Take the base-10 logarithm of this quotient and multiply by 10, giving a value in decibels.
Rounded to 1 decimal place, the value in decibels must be 11.1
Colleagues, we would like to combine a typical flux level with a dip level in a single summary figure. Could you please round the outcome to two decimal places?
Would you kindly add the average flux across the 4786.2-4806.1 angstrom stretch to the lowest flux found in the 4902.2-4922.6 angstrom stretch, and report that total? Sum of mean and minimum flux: 3.99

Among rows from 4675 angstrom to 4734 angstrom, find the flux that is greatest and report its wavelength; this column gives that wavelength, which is 4684.85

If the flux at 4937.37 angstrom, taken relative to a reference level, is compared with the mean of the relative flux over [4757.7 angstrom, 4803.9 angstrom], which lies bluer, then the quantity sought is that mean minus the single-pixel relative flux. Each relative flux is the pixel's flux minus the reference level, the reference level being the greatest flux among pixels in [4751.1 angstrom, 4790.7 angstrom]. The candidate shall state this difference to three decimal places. -0.097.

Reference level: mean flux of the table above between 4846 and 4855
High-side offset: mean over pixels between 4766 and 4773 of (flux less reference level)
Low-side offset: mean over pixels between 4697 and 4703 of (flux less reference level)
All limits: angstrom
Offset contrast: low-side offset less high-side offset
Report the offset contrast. -0.14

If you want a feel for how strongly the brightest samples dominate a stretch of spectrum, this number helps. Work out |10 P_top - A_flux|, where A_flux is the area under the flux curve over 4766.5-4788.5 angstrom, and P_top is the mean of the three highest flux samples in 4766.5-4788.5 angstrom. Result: 23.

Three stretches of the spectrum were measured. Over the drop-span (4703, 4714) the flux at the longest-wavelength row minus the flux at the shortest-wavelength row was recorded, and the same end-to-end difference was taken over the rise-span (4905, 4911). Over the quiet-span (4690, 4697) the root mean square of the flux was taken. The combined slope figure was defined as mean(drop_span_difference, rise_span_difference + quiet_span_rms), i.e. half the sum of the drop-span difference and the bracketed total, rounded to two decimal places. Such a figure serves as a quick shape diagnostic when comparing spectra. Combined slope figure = 0.87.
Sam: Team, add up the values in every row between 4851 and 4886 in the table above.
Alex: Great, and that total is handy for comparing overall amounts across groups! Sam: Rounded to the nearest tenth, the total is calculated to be 31.8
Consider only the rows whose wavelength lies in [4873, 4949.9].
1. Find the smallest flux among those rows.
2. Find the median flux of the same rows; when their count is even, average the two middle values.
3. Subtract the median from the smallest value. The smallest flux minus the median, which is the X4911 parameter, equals -0.26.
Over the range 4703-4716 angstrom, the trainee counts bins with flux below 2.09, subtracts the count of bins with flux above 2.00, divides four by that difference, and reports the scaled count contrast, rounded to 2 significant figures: 1.3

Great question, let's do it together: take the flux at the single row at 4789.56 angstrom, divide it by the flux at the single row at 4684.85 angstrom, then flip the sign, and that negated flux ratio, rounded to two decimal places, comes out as -0.91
